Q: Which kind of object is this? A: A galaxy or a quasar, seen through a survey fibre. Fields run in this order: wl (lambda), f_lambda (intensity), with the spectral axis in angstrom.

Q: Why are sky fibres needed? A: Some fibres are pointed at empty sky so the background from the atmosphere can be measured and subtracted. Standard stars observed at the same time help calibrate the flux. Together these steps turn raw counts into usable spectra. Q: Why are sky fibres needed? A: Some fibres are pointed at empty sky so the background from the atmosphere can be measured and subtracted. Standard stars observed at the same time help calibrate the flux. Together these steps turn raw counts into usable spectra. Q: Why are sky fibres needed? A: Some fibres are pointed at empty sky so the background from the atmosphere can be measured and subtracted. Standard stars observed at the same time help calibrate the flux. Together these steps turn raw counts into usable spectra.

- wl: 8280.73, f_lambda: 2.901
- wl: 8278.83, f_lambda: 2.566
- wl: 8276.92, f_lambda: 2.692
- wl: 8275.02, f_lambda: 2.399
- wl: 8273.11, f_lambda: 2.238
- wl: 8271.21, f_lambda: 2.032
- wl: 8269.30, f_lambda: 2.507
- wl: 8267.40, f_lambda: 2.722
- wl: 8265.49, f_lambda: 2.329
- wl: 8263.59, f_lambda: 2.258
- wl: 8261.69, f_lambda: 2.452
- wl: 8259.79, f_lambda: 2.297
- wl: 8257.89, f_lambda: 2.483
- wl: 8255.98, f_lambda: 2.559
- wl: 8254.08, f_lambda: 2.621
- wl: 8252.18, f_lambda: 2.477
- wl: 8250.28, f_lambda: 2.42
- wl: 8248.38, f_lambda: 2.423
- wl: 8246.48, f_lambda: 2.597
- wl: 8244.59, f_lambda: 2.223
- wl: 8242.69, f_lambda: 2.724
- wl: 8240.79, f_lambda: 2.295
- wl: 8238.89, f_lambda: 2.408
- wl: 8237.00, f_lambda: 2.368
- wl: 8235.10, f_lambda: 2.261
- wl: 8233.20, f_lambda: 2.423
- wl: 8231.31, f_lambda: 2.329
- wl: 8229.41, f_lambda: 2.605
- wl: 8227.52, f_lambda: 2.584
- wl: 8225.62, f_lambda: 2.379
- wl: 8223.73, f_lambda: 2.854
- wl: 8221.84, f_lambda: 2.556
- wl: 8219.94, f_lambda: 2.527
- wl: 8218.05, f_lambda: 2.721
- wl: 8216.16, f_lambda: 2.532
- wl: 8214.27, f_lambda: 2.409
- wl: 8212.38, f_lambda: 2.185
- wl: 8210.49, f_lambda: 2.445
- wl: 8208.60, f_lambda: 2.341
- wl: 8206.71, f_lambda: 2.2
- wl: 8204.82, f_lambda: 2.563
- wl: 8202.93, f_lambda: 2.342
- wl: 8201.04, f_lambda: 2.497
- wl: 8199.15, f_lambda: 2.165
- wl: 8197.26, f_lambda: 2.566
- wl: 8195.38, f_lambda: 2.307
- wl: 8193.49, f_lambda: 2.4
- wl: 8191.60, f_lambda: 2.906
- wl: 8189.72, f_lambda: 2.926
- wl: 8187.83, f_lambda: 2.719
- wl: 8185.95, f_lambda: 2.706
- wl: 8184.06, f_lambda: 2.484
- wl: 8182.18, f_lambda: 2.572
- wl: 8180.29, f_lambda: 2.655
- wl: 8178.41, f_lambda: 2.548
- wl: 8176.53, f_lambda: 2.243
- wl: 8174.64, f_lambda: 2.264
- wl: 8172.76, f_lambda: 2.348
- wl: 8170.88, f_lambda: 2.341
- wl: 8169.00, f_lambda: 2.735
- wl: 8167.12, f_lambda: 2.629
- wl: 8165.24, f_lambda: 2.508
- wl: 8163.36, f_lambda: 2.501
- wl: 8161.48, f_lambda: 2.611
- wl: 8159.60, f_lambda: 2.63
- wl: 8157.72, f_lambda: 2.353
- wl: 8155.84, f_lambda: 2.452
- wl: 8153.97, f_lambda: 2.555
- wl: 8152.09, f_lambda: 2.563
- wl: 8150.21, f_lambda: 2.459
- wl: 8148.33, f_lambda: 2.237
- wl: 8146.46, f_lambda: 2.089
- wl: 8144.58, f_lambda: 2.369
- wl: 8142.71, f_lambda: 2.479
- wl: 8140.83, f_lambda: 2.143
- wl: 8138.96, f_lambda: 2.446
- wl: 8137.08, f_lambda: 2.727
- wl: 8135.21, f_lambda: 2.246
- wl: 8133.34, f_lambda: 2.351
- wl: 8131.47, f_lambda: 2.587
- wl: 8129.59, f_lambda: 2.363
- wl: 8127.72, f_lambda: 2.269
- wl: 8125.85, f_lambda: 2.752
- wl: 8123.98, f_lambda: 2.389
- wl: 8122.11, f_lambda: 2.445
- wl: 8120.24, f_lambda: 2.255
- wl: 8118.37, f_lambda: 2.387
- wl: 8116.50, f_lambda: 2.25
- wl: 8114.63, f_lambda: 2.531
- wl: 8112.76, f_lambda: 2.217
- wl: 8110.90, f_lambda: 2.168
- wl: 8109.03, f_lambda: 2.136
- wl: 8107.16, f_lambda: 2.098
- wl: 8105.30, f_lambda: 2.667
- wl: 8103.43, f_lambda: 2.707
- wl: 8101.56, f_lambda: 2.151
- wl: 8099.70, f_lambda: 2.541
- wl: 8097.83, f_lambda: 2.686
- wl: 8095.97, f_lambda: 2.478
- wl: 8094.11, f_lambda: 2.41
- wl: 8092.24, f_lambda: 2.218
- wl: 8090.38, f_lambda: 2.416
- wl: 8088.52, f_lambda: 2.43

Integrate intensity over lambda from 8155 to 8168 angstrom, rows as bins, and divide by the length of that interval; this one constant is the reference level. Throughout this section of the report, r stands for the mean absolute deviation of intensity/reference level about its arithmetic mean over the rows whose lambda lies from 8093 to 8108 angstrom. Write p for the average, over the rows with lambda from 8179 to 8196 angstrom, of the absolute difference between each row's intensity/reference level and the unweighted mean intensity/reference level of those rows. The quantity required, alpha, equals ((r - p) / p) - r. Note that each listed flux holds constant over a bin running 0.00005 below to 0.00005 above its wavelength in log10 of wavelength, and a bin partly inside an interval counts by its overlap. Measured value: 0.0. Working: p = 0.067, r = 0.074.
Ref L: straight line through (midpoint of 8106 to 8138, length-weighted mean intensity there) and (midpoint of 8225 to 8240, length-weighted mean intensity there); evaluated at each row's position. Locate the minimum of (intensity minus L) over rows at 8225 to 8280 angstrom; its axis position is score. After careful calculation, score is 8271.21 angstrom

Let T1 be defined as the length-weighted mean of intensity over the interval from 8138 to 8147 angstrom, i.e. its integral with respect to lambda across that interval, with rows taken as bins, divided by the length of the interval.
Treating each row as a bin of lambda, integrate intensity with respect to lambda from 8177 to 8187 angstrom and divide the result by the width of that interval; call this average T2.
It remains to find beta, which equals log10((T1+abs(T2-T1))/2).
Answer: 0.110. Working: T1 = 2.31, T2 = 2.58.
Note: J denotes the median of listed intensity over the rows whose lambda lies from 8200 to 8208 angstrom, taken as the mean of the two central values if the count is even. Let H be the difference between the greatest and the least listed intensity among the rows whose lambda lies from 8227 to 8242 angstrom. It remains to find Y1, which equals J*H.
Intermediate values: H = 0.3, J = 2.42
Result 0.8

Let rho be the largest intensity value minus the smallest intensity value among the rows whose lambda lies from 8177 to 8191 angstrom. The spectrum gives 0.44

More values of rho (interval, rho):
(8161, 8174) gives 0.39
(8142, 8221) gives 0.84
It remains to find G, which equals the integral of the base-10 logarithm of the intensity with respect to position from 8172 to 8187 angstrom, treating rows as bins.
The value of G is 5.9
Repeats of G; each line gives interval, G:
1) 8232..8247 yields 5.7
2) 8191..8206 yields 5.8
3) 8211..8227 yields 6.4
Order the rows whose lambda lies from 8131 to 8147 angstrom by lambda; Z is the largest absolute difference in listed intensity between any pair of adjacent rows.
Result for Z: 0.48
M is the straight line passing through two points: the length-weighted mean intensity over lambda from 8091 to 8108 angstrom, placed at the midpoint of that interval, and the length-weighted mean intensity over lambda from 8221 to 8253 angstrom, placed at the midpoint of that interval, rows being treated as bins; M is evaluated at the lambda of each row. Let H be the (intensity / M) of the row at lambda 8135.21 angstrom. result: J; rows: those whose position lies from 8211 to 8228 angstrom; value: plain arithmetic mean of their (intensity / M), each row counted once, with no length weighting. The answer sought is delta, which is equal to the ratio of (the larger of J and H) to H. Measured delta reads 1.12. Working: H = 0.92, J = 1.03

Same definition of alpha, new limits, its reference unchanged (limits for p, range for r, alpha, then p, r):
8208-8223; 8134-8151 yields 0.2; 0.047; 0.062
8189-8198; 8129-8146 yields -0.5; 0.093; 0.052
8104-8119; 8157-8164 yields -0.5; 0.066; 0.038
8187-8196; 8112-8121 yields -0.6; 0.094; 0.041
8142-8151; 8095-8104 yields 0.1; 0.052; 0.063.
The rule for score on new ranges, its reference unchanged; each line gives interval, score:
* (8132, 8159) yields 8146.46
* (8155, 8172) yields 8170.88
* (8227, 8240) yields 8235.10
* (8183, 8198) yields 8195.38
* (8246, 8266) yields 8263.59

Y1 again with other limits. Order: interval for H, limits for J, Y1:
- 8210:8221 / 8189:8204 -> 1.3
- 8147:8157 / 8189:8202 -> 0.8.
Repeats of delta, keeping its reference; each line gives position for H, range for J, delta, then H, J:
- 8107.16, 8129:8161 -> 1.15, 0.86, 0.99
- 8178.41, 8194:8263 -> 1.00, 1.04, 0.99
